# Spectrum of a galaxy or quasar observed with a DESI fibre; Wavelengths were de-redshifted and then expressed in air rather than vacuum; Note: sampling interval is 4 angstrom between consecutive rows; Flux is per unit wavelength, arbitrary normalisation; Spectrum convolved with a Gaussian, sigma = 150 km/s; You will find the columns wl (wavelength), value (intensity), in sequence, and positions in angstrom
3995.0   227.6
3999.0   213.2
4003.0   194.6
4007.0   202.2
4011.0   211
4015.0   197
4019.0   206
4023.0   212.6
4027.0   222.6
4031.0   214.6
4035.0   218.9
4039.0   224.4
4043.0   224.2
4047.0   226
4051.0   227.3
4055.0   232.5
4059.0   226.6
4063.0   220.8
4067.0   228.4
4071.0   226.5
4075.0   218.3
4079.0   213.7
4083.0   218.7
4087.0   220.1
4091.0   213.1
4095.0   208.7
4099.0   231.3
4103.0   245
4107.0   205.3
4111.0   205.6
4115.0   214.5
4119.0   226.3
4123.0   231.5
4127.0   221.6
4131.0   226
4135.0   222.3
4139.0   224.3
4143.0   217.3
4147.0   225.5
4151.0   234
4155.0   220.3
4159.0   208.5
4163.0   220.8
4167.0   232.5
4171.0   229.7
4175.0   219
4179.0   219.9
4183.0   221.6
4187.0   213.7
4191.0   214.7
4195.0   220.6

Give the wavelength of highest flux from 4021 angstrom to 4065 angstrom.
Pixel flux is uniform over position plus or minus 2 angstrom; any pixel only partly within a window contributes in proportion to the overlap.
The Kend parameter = 4055.0 angstrom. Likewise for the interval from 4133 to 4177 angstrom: 4151.0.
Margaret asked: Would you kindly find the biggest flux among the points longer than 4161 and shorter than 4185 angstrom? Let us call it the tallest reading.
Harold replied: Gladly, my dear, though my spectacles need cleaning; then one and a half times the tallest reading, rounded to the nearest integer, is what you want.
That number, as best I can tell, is 349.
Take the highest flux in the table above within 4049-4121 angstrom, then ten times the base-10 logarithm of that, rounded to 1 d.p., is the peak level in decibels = 23.9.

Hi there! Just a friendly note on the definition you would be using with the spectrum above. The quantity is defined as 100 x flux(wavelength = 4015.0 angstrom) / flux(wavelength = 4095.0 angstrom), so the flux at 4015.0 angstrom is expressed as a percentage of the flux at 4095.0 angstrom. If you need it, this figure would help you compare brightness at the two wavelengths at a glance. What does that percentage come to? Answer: 94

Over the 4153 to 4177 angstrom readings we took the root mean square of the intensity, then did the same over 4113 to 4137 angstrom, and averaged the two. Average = 223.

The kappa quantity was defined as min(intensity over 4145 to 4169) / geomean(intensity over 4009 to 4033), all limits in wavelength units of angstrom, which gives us 0.99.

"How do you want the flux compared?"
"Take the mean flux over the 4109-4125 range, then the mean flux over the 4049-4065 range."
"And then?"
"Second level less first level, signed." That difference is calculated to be 7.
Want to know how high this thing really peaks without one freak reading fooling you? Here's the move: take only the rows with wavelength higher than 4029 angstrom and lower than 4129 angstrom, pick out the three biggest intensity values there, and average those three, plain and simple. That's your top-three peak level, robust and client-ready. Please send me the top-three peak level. 236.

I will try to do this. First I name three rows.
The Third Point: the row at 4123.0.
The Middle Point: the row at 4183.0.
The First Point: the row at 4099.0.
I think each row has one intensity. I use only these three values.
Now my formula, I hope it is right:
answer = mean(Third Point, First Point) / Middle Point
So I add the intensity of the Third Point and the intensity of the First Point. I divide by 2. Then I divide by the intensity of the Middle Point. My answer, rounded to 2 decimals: 1.04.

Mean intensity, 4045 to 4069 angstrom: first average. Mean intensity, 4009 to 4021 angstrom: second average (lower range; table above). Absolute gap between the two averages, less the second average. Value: -182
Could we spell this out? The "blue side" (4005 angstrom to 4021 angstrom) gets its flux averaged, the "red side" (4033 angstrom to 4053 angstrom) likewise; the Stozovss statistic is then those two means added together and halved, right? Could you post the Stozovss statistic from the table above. 214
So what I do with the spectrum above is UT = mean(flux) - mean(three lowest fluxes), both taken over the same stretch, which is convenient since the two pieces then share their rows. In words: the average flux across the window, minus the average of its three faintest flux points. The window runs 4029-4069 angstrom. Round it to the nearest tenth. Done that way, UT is 6.3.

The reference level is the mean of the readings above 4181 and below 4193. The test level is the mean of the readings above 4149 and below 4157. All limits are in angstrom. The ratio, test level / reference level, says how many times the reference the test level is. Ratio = 1.05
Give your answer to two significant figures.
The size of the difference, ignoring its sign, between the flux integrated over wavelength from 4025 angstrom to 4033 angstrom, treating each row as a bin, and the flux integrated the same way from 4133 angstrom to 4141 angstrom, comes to 38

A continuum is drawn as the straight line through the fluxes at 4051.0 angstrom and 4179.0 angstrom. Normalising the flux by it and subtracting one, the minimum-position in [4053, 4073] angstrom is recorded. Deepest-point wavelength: 4063.0 angstrom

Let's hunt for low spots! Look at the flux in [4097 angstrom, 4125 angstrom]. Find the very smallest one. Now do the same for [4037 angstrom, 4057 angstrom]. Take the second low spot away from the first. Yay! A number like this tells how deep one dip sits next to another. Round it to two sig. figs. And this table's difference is -19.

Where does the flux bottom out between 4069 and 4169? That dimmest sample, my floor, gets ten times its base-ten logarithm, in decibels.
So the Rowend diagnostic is 23.1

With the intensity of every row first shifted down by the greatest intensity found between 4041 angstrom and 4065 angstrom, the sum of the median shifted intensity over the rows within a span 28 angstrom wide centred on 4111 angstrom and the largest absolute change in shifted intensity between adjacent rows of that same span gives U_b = 33.5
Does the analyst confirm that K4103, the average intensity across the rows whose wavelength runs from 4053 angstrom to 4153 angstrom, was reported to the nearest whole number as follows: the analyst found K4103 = 222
